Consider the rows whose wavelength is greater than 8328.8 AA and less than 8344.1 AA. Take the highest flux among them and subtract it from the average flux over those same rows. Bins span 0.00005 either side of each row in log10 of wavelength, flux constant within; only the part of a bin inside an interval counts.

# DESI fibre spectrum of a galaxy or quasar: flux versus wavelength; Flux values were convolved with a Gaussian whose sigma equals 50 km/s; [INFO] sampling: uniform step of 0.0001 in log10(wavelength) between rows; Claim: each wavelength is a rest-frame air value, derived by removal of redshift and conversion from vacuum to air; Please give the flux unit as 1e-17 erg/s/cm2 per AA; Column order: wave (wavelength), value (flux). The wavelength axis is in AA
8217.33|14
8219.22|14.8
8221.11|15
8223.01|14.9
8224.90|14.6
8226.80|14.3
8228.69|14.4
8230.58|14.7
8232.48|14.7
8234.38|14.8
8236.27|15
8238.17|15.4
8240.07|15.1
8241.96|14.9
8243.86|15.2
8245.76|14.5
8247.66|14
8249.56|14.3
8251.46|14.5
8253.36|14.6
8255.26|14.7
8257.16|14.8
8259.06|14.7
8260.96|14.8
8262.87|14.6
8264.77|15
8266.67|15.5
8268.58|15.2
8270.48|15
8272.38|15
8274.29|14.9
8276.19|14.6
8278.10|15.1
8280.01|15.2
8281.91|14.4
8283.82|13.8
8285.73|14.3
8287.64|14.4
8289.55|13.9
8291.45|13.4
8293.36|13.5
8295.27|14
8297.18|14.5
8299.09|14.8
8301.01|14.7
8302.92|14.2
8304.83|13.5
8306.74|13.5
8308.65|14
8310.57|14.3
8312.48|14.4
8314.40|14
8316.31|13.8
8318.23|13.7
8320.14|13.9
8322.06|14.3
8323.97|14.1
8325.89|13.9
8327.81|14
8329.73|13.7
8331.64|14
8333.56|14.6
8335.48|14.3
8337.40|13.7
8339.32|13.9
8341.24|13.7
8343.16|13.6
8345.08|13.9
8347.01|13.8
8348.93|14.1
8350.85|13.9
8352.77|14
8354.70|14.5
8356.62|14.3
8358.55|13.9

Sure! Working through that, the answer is -0.66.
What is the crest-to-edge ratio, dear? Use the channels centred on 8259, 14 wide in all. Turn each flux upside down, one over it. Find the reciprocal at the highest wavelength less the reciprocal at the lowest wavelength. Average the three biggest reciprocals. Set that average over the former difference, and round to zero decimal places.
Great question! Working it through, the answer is -37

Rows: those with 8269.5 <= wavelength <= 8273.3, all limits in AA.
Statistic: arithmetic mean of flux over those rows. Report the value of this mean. 15.0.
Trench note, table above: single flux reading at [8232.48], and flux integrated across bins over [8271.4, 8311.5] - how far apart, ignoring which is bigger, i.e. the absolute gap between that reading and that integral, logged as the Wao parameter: 558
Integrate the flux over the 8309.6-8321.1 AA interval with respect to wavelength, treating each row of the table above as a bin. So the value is 161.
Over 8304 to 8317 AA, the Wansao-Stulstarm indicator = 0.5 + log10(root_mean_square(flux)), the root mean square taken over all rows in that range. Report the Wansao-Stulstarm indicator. 1.64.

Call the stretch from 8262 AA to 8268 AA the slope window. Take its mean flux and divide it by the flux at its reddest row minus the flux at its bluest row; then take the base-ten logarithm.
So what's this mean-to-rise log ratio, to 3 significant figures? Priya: 1.22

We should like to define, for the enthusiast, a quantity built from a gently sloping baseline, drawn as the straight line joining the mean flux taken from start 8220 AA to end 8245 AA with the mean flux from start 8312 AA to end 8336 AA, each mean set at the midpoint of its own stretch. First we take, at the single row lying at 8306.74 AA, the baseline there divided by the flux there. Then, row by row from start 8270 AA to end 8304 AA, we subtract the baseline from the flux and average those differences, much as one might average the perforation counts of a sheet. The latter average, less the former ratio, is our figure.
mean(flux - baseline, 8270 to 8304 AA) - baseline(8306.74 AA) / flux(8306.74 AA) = -1.00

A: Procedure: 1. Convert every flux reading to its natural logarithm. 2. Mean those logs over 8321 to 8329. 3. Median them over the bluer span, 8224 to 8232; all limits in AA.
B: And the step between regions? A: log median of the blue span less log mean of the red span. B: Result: 0.03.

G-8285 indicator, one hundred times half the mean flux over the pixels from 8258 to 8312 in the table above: 723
